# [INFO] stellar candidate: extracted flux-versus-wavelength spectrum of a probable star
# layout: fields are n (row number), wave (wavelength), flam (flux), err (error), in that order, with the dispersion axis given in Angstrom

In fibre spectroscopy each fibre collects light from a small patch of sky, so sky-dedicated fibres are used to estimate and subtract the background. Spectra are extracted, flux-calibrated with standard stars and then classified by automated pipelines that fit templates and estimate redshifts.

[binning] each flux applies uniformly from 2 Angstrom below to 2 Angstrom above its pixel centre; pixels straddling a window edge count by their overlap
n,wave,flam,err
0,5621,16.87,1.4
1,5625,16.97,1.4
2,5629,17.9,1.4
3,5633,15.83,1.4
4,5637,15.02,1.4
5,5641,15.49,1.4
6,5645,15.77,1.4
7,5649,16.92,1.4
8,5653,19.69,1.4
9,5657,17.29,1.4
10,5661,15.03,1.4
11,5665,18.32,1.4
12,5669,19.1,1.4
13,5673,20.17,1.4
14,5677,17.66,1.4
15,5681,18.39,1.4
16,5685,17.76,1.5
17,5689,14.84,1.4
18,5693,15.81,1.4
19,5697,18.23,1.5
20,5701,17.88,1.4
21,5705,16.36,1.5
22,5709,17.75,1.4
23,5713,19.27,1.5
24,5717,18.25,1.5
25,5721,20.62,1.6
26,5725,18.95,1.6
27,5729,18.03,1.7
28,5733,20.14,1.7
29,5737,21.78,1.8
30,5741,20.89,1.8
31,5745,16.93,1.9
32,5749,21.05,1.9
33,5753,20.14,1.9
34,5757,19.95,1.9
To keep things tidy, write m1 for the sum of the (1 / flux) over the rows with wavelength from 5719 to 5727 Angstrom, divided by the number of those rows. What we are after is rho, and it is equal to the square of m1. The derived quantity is 0.0026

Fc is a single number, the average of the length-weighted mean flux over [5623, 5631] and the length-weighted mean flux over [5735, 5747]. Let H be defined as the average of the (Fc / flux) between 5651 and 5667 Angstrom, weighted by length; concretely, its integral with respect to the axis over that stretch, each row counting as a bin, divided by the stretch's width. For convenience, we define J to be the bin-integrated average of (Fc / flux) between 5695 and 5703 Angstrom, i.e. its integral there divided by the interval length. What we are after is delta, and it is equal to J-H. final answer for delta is -0.04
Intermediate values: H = 1.07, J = 1.03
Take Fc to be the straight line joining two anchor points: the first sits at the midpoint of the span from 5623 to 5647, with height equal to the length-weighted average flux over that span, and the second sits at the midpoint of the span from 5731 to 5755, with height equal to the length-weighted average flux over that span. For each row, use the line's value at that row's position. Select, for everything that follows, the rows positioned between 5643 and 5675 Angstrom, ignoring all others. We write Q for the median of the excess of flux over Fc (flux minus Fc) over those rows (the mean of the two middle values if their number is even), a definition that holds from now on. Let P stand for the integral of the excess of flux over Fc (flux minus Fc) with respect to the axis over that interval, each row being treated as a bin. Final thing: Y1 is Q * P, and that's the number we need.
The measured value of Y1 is 16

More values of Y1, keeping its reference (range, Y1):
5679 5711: 38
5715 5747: 1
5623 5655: 0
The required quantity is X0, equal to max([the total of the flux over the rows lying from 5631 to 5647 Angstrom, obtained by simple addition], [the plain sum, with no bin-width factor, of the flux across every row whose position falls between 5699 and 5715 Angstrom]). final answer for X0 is 71.3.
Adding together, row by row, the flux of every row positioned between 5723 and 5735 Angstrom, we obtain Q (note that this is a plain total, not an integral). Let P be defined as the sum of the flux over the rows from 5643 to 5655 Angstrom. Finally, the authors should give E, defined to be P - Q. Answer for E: -5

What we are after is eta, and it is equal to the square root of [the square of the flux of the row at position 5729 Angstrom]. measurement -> 18.0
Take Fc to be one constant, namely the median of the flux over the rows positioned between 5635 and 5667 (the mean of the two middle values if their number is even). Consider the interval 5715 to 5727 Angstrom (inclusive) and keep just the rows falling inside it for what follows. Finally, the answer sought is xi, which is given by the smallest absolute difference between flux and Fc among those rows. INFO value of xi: 1.9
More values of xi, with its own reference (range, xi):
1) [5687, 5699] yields 0.5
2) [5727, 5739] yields 1.7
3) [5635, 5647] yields 0.6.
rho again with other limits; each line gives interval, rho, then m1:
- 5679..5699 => 0.0035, 0.059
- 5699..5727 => 0.0030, 0.054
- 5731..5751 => 0.0025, 0.050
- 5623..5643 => 0.0038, 0.062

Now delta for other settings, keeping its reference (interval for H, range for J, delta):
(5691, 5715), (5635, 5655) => 0.07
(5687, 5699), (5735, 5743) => -0.28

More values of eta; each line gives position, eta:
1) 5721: 20.6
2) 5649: 16.9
